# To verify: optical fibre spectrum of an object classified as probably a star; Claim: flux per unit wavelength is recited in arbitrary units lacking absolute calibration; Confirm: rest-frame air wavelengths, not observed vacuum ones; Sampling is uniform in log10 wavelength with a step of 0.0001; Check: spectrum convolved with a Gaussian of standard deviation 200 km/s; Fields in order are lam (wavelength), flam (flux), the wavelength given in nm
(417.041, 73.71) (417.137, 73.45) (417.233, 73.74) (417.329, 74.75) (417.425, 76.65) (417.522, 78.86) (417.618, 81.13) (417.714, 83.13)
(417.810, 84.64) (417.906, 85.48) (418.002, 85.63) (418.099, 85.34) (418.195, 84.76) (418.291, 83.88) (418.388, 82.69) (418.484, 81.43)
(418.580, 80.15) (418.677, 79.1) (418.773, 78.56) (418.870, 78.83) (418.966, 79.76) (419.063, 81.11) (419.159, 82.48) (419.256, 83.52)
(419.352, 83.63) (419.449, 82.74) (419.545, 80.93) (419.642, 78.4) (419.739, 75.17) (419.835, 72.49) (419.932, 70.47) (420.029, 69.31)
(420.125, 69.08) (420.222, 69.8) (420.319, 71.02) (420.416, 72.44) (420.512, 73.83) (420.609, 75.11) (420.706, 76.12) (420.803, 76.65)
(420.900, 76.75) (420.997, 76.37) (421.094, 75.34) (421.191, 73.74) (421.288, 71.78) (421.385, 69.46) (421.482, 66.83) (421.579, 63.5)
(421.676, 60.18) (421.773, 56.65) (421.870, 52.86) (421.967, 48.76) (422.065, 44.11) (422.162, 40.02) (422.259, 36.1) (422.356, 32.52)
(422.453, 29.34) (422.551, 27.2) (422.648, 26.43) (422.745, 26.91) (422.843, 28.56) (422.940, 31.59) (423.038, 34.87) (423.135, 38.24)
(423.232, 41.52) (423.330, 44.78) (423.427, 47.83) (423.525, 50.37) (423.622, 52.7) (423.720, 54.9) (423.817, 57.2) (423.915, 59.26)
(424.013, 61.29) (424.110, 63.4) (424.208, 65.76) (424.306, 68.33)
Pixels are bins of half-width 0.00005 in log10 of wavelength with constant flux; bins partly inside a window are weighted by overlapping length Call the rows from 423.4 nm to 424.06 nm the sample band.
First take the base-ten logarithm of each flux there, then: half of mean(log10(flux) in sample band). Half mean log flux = 0.87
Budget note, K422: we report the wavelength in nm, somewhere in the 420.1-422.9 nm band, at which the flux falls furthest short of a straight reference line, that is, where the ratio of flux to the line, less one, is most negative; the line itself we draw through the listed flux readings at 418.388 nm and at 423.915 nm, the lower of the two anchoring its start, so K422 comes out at 422.648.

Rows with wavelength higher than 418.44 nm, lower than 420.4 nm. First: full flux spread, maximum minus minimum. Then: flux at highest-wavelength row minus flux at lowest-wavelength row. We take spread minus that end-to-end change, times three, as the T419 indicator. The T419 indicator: 75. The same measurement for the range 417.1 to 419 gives 18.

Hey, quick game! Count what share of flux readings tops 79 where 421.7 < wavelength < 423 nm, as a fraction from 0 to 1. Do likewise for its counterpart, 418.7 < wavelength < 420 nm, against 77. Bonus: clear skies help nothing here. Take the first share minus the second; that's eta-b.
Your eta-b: -0.77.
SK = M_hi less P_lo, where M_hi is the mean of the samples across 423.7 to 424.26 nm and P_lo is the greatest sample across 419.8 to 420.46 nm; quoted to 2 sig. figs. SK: -12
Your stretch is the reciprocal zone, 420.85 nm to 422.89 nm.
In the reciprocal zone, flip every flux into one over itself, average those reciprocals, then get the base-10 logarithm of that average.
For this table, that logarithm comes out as -1.65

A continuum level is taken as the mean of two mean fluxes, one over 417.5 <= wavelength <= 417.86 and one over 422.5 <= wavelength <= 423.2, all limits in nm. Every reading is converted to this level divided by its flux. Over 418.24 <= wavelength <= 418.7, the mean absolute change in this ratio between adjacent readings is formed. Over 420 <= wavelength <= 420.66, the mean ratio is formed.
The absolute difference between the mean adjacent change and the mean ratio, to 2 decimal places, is 0.78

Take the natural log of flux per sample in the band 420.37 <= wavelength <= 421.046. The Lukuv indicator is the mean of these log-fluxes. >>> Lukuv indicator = 4.32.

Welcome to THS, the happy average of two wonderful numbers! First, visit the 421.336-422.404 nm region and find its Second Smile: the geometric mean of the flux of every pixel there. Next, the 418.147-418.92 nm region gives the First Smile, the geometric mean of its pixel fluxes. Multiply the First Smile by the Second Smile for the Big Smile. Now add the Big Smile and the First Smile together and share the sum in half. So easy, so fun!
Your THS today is 2087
